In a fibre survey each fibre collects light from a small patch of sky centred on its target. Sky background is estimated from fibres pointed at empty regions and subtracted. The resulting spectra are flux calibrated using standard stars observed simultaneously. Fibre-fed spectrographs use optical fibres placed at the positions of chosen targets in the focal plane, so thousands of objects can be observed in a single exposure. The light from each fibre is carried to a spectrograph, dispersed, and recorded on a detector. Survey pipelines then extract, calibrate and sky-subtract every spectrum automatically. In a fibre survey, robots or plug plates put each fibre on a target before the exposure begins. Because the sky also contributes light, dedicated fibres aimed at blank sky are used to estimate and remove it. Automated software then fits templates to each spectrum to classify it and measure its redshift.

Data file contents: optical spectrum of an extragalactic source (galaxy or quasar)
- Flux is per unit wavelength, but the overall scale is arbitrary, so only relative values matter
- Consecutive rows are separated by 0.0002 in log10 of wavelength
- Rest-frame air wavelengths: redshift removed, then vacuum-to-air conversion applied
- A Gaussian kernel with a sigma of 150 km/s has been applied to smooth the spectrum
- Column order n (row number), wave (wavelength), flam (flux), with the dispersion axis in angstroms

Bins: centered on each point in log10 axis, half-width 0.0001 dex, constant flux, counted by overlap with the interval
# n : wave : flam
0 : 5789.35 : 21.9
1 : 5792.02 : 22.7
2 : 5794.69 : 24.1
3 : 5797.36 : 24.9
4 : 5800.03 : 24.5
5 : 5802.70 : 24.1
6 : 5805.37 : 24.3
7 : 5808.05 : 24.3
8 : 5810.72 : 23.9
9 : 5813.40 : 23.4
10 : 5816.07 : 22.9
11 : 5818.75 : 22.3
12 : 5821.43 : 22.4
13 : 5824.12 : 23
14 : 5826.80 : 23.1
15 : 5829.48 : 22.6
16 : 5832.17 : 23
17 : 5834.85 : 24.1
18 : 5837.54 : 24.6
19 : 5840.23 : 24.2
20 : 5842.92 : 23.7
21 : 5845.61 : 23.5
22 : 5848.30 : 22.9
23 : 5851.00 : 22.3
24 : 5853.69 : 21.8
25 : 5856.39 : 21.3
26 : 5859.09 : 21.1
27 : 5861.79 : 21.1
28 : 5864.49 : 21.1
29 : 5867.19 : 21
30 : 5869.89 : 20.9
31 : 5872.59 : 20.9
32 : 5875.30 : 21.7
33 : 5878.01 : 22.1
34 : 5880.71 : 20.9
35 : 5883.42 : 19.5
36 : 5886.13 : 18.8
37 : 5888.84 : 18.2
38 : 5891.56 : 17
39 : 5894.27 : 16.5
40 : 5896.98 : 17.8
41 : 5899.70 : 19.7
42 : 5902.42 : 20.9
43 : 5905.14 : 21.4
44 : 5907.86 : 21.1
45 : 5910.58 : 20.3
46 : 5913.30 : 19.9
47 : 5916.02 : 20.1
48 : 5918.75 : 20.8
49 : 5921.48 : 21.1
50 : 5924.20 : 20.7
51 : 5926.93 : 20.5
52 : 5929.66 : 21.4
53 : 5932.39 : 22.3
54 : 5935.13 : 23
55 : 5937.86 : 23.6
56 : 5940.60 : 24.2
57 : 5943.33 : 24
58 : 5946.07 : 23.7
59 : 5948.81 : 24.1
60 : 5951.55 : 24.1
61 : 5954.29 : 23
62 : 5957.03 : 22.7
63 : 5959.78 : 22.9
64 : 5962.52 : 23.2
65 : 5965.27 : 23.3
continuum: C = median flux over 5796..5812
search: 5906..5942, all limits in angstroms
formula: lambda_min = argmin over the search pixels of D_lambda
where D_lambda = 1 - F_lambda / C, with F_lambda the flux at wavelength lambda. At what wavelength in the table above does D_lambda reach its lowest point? 5940.60 angstroms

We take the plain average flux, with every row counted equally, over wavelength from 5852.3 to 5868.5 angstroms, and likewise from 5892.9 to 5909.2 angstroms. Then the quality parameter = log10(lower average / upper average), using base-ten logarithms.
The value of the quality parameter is 0.04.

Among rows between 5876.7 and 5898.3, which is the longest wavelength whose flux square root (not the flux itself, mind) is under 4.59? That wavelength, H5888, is 5896.98 angstroms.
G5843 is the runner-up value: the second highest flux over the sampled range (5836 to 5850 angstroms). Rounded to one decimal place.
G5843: 24.2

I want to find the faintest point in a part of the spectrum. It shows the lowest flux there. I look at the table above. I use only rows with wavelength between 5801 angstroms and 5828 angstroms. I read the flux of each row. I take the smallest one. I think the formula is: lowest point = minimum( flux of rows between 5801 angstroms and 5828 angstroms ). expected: 22.3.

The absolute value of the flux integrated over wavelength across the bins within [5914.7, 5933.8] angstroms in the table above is 401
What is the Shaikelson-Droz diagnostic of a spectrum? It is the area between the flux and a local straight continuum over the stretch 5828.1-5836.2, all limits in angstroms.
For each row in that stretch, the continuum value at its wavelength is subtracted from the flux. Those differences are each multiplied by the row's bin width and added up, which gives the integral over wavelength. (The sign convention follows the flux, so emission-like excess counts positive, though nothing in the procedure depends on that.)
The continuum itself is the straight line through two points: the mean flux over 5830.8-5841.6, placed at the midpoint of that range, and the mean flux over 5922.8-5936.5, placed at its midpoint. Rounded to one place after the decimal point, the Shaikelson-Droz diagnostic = -6.8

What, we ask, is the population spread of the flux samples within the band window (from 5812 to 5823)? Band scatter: 0.4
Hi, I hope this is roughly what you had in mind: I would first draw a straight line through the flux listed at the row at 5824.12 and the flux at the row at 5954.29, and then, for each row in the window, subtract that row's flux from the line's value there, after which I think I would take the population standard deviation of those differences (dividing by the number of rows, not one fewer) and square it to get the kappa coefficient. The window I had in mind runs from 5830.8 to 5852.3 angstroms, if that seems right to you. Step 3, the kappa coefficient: 0.52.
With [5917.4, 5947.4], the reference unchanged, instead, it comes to 1.90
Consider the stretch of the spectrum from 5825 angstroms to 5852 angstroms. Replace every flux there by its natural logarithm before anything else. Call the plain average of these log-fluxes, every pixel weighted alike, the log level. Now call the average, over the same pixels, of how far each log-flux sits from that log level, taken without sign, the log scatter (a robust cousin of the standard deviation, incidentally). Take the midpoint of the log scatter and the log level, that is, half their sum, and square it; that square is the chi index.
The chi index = 2.53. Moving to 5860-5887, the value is 2.35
